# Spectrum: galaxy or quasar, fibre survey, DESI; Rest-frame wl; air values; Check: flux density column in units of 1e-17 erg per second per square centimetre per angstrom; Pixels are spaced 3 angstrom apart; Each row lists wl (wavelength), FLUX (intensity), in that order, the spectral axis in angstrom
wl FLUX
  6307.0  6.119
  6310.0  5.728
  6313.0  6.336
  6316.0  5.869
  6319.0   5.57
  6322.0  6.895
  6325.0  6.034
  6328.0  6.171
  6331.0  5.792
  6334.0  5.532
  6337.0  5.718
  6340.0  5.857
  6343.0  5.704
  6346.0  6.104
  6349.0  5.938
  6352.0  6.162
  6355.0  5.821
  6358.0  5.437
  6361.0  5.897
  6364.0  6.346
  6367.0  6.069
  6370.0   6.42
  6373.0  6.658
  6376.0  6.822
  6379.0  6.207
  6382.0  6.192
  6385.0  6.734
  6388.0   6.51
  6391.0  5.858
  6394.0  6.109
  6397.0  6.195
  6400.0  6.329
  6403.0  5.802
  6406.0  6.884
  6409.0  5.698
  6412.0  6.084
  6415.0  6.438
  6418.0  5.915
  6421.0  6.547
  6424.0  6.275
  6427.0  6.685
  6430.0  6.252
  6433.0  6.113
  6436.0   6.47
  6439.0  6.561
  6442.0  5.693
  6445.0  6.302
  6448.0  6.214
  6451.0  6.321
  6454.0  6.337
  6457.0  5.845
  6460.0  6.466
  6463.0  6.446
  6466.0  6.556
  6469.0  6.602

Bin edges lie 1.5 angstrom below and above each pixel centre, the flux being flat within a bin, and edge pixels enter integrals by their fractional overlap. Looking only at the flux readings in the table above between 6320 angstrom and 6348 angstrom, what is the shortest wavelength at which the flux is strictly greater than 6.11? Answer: 6322.0 angstrom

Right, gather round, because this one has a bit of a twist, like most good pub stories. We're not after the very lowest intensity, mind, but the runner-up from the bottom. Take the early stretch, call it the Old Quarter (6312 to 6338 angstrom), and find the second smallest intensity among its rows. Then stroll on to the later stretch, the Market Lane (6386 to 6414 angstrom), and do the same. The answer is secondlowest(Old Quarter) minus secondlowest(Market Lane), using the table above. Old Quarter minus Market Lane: -0.23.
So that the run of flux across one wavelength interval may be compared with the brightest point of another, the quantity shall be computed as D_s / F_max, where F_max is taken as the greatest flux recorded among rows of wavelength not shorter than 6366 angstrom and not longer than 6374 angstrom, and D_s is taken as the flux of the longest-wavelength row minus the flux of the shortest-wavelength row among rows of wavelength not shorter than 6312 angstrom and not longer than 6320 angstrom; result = -0.12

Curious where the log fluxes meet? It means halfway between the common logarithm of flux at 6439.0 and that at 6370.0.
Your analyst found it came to 0.81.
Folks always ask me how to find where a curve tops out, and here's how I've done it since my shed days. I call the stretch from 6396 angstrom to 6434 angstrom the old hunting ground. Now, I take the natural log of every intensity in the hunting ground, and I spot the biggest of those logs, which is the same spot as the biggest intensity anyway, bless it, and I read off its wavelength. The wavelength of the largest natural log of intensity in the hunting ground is 6406.0 angstrom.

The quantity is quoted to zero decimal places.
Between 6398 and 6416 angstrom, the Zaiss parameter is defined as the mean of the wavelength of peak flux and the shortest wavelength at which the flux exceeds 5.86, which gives 6403 angstrom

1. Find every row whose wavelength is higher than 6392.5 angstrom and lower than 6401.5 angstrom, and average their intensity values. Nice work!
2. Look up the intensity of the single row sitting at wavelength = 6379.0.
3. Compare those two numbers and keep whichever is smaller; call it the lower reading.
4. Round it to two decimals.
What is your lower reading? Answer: 6.21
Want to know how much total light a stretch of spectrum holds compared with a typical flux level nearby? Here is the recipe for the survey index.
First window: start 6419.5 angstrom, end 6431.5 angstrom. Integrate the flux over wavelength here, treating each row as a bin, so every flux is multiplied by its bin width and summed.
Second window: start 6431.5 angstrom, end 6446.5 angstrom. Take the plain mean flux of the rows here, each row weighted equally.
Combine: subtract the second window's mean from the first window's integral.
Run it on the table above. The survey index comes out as 71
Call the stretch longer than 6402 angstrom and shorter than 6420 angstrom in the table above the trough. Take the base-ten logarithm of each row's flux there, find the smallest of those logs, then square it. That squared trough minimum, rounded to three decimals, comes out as 0.571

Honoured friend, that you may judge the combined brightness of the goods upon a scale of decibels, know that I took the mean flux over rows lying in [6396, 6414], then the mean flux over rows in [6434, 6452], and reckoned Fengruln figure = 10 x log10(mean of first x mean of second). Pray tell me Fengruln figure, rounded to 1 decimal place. 15.9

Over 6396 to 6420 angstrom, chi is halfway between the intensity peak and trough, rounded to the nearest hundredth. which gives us 6.29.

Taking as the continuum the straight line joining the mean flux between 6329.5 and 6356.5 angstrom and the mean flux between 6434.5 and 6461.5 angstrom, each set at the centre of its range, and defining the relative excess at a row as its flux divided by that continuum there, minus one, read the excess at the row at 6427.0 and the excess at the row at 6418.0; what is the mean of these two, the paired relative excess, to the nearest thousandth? 0.024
